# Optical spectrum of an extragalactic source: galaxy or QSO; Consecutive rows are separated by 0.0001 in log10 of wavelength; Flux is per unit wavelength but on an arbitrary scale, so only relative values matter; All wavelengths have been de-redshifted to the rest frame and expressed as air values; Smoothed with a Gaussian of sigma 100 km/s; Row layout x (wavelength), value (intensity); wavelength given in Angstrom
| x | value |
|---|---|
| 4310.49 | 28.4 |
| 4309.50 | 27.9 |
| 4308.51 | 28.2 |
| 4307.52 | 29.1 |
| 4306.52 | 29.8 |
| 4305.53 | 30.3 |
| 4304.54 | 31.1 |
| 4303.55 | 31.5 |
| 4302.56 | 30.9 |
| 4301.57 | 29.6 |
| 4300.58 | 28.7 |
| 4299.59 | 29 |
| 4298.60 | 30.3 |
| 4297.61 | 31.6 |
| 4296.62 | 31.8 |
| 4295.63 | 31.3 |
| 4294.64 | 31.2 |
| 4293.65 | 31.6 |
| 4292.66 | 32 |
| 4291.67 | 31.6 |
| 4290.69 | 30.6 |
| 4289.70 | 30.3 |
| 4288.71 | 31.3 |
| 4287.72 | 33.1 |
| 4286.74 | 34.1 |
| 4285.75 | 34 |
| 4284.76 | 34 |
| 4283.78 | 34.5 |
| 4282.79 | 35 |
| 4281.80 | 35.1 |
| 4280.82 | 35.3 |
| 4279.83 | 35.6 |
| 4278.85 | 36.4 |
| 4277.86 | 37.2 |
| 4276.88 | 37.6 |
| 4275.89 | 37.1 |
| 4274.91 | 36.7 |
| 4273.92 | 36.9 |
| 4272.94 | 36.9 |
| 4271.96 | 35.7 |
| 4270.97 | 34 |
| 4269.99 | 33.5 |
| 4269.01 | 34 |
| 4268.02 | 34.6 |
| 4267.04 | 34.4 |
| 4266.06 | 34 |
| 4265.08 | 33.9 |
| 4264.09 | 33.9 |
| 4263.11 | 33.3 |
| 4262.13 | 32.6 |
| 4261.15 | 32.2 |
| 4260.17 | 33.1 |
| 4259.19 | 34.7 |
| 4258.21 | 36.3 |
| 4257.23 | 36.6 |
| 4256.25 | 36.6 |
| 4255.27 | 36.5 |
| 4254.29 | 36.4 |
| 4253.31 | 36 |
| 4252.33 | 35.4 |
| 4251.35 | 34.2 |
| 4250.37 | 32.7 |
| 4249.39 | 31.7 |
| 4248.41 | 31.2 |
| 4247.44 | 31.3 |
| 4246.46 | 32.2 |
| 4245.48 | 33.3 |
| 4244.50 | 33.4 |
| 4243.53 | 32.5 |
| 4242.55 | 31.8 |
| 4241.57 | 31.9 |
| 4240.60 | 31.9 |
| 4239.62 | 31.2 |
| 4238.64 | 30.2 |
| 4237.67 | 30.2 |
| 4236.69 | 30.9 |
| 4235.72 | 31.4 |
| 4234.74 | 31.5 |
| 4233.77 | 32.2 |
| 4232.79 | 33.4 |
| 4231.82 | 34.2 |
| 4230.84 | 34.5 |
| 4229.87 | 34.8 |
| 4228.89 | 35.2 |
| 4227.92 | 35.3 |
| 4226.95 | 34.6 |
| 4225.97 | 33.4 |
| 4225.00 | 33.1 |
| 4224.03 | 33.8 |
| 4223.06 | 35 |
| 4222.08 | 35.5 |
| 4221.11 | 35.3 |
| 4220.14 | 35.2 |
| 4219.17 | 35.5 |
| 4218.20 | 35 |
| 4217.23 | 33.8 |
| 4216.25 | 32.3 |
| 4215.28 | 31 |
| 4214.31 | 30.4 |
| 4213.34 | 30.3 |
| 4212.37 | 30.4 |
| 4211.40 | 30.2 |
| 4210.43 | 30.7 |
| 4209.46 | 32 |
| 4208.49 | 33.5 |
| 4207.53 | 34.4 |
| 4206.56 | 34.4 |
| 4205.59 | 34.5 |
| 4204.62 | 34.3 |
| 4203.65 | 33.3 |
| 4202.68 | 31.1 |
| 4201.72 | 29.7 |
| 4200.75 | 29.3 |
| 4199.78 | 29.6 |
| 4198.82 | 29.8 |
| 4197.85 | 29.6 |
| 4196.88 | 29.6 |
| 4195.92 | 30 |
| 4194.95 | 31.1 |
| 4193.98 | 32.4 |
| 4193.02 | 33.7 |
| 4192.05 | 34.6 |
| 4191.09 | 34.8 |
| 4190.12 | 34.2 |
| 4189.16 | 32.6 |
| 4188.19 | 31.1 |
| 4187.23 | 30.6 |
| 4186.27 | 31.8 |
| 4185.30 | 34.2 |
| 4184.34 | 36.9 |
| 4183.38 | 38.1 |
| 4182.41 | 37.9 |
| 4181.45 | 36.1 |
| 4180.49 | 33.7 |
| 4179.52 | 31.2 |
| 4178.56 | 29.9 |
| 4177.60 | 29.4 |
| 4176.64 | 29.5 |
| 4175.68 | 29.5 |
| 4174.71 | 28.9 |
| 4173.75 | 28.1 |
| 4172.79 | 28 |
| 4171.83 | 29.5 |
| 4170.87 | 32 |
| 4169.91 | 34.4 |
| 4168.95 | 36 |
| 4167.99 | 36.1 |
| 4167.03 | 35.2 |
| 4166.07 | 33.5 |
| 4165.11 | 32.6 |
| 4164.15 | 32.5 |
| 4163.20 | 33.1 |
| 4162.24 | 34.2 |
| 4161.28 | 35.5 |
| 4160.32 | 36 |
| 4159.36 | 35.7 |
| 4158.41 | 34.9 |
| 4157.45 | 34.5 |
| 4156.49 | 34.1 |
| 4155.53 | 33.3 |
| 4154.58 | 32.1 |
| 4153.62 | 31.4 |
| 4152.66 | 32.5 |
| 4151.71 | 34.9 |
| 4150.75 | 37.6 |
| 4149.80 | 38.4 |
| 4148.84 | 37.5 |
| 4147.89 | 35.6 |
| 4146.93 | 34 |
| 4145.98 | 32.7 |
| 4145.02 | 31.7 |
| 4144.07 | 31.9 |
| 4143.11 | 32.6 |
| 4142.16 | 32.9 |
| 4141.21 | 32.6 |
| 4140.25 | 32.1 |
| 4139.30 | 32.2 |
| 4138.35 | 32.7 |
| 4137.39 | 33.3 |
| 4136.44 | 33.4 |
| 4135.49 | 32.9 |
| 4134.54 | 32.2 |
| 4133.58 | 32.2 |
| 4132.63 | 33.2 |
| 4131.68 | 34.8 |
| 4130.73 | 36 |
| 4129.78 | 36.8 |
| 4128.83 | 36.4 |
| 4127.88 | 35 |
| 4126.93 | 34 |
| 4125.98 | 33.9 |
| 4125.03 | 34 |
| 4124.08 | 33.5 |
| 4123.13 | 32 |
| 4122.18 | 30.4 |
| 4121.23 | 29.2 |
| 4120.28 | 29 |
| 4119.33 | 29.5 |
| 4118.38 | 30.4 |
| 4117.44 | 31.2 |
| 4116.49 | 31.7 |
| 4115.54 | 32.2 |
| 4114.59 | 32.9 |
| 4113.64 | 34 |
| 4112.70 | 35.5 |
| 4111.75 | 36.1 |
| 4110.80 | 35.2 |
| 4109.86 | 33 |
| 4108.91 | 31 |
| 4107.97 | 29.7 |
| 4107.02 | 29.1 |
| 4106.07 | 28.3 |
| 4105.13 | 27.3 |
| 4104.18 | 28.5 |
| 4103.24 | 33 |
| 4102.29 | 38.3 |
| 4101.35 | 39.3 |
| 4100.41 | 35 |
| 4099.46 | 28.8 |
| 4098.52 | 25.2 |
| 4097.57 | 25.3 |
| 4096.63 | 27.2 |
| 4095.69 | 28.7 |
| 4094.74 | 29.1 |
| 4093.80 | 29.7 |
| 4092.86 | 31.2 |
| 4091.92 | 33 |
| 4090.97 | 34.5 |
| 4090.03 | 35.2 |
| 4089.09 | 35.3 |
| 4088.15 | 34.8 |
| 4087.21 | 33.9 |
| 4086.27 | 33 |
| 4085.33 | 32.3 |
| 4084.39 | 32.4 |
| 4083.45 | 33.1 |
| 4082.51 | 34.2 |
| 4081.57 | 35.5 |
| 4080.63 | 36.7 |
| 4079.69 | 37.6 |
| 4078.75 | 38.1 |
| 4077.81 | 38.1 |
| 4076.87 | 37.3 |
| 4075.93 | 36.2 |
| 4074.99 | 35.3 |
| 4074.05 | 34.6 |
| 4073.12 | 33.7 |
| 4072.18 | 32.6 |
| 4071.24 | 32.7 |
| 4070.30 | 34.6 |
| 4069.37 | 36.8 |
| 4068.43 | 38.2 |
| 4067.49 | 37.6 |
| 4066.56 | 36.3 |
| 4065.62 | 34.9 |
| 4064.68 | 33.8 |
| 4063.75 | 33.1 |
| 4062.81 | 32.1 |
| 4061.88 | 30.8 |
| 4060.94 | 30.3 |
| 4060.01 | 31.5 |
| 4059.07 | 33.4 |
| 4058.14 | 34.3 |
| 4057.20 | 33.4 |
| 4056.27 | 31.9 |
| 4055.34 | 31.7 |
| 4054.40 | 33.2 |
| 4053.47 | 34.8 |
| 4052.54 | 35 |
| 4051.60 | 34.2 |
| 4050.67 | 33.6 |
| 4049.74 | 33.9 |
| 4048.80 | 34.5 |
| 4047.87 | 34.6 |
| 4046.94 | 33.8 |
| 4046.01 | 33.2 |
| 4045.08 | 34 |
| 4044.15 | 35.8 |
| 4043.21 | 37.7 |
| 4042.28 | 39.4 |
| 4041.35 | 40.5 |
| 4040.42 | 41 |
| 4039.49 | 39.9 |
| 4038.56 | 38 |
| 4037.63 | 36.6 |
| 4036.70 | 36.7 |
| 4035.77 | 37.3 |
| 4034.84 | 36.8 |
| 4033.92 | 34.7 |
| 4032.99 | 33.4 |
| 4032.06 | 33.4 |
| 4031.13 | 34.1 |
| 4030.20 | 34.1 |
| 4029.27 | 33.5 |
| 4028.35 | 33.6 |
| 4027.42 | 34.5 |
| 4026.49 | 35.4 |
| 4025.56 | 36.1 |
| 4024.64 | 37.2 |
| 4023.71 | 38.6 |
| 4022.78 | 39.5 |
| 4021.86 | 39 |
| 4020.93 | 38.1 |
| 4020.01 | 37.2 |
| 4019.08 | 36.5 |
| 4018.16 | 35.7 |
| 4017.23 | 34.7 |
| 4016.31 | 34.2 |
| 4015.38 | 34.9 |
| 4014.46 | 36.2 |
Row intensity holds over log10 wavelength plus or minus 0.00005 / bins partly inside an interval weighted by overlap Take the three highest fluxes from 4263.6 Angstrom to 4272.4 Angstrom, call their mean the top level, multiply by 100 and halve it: 1745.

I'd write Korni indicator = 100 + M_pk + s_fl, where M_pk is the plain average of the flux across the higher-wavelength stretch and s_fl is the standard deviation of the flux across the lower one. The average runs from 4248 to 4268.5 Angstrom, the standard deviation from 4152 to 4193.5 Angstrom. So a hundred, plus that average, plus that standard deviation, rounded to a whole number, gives 137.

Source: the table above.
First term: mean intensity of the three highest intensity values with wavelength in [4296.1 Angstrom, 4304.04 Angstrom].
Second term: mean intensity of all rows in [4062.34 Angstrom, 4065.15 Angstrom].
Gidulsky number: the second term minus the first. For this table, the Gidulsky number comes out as 1.4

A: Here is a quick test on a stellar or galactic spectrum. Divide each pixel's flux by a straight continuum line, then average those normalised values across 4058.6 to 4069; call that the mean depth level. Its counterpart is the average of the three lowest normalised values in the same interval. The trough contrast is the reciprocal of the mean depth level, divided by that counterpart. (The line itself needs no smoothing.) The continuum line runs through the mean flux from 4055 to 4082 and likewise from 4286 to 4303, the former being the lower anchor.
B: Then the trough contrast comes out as 1.15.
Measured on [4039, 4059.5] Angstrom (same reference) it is 1.07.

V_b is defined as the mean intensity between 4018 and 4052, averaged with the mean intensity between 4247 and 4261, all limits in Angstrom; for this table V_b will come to 35.3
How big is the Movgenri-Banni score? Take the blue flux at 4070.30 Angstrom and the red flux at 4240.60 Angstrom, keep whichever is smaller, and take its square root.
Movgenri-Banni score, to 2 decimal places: 5.65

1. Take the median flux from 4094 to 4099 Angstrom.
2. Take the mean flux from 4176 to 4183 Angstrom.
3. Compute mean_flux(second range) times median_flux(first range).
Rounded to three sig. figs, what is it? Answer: 885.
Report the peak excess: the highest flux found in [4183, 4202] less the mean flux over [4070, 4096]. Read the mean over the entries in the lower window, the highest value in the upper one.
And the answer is 4.0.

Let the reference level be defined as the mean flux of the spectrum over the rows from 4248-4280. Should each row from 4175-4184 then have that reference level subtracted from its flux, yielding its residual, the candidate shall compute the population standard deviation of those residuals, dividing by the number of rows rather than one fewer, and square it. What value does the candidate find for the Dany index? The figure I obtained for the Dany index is 12.2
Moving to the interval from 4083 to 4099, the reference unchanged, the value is 10.3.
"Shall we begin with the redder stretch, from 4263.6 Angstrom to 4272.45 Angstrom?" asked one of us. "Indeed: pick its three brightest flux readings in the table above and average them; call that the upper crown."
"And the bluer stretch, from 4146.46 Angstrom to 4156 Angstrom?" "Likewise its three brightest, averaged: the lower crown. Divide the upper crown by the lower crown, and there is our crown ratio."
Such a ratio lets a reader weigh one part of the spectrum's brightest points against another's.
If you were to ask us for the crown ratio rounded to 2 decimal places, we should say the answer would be 0.92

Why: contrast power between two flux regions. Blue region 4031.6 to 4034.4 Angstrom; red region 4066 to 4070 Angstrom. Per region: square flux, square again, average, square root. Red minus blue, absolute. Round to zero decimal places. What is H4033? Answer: 241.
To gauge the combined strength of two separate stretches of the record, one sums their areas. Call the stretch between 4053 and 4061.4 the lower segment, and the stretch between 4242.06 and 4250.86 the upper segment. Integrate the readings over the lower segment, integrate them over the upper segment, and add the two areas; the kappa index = 559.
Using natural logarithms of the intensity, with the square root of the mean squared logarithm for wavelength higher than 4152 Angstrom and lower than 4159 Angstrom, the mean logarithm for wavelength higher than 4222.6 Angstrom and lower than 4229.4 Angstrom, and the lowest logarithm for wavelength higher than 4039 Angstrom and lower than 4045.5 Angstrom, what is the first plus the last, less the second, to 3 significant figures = 3.49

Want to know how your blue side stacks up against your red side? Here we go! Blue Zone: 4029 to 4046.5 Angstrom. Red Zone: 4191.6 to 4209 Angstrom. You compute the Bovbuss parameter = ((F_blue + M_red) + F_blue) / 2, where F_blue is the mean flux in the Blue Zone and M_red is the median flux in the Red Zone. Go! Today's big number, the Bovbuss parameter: 52.2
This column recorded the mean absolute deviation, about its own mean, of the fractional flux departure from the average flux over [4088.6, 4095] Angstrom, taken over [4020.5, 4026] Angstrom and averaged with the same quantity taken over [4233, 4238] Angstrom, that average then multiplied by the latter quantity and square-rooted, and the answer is 0.020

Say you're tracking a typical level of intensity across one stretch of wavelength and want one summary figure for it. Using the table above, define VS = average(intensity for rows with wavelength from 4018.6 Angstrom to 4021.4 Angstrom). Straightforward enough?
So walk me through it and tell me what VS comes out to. 37.3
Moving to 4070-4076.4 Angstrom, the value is 34.2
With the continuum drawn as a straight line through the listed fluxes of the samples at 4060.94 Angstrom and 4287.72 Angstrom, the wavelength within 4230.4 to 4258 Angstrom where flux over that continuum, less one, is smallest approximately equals 4238.64 Angstrom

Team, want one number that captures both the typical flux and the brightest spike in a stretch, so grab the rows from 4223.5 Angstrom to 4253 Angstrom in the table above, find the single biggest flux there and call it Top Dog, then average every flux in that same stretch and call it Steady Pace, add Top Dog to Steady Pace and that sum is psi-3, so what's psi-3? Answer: 68.2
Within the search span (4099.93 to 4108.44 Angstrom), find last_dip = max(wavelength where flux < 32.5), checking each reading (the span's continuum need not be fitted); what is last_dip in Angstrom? 4107.97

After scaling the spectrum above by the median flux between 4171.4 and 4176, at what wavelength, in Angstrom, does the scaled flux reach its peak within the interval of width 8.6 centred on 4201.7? 4205.59 Angstrom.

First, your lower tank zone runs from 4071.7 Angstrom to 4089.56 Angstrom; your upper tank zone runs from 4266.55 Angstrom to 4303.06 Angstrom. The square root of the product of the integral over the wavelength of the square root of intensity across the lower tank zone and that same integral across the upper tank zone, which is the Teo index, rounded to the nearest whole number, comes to 149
